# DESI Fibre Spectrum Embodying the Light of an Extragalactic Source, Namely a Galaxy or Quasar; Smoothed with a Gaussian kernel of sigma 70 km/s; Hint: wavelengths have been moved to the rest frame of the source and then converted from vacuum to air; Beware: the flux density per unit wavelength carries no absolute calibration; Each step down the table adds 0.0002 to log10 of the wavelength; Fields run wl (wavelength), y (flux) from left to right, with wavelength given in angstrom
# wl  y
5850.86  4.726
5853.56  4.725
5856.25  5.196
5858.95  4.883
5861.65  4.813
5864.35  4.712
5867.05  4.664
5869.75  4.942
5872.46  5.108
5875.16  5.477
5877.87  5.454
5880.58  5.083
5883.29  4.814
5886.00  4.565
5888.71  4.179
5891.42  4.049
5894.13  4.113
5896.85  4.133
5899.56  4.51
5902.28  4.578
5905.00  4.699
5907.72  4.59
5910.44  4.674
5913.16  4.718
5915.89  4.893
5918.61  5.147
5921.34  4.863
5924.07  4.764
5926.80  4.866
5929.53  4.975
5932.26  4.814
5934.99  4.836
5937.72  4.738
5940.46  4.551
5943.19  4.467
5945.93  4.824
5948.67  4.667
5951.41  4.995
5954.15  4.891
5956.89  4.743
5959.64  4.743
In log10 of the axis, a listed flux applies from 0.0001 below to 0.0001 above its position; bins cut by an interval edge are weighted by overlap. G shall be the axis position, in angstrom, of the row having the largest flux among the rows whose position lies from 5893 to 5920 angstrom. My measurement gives 5918.61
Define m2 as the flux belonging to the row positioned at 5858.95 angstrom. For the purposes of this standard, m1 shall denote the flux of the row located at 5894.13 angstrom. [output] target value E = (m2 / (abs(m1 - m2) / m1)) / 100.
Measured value 0.3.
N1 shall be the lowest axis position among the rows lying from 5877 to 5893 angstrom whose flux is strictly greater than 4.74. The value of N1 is 5877.87 angstrom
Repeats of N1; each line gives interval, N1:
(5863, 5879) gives 5869.75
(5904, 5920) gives 5915.89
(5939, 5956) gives 5945.93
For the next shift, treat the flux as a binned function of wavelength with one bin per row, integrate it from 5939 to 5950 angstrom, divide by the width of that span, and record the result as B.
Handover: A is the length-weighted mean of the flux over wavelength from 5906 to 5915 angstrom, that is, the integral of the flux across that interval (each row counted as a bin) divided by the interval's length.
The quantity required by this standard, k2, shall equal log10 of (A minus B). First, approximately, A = 4.67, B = 4.627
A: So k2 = -1.34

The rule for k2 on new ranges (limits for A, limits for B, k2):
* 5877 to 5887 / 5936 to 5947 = -0.49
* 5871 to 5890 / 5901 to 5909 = -0.48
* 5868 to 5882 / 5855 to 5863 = -0.63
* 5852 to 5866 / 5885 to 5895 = -0.20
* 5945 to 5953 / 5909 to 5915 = -0.91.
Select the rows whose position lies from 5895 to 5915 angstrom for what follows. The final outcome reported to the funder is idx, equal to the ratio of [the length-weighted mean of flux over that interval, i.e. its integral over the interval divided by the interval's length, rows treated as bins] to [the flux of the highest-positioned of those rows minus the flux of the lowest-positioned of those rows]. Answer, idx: 8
